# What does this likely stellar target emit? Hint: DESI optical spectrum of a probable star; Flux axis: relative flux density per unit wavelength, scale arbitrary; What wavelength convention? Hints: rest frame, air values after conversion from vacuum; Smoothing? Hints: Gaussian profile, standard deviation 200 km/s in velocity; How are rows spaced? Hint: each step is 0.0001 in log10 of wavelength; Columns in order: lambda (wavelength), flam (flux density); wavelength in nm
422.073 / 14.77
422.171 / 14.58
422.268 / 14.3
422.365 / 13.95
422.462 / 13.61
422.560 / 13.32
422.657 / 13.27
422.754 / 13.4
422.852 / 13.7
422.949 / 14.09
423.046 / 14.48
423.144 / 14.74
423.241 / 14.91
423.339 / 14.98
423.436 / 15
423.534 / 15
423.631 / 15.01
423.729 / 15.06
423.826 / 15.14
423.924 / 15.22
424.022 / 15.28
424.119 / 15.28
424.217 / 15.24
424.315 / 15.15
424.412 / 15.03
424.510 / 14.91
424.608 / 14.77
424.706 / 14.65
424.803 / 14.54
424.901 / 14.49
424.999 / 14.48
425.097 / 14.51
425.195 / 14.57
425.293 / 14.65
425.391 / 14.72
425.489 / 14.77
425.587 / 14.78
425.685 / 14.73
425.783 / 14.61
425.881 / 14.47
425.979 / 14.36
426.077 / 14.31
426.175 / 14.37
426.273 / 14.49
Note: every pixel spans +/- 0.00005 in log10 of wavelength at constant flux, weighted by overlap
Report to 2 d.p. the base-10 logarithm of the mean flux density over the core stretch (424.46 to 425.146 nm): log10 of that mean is 1.16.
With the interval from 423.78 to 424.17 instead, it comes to 1.18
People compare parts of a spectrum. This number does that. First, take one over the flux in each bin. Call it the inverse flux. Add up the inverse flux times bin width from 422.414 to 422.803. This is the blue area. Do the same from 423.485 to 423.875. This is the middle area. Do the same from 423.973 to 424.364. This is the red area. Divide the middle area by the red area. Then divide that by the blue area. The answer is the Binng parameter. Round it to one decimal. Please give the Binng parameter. 34.8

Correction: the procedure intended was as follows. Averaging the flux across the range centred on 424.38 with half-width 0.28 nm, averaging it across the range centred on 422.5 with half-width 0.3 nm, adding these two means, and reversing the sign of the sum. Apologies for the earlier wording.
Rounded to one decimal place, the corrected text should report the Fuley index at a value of -28.7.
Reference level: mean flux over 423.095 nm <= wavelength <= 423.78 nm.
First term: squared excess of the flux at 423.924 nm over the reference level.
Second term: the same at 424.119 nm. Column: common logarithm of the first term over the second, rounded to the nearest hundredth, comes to -0.18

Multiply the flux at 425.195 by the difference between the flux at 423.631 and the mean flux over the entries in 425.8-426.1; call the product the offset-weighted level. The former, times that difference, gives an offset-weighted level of 9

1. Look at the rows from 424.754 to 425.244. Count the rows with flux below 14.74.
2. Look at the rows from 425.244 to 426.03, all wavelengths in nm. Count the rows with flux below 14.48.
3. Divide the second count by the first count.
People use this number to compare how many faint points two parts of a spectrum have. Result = 0.4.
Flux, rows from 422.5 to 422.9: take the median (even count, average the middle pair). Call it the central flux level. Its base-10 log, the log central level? 1.13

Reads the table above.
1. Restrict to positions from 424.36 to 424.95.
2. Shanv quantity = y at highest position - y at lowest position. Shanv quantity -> -0.5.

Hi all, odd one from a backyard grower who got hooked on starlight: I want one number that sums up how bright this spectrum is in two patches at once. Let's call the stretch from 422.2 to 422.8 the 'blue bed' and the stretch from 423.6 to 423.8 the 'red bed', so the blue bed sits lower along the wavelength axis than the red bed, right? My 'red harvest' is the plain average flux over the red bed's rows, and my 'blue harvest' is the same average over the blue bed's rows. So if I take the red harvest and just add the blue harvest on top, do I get 28.7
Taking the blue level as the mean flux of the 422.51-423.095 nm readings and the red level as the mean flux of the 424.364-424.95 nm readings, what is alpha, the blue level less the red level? -1.0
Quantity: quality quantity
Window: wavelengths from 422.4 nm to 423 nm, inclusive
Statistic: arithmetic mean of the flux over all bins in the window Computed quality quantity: 13.6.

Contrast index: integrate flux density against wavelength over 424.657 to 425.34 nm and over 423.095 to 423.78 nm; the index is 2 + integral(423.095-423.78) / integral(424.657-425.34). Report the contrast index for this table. 3.0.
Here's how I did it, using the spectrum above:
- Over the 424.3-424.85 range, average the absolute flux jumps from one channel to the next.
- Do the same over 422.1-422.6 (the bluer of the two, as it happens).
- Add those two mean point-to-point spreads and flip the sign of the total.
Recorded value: -0.44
